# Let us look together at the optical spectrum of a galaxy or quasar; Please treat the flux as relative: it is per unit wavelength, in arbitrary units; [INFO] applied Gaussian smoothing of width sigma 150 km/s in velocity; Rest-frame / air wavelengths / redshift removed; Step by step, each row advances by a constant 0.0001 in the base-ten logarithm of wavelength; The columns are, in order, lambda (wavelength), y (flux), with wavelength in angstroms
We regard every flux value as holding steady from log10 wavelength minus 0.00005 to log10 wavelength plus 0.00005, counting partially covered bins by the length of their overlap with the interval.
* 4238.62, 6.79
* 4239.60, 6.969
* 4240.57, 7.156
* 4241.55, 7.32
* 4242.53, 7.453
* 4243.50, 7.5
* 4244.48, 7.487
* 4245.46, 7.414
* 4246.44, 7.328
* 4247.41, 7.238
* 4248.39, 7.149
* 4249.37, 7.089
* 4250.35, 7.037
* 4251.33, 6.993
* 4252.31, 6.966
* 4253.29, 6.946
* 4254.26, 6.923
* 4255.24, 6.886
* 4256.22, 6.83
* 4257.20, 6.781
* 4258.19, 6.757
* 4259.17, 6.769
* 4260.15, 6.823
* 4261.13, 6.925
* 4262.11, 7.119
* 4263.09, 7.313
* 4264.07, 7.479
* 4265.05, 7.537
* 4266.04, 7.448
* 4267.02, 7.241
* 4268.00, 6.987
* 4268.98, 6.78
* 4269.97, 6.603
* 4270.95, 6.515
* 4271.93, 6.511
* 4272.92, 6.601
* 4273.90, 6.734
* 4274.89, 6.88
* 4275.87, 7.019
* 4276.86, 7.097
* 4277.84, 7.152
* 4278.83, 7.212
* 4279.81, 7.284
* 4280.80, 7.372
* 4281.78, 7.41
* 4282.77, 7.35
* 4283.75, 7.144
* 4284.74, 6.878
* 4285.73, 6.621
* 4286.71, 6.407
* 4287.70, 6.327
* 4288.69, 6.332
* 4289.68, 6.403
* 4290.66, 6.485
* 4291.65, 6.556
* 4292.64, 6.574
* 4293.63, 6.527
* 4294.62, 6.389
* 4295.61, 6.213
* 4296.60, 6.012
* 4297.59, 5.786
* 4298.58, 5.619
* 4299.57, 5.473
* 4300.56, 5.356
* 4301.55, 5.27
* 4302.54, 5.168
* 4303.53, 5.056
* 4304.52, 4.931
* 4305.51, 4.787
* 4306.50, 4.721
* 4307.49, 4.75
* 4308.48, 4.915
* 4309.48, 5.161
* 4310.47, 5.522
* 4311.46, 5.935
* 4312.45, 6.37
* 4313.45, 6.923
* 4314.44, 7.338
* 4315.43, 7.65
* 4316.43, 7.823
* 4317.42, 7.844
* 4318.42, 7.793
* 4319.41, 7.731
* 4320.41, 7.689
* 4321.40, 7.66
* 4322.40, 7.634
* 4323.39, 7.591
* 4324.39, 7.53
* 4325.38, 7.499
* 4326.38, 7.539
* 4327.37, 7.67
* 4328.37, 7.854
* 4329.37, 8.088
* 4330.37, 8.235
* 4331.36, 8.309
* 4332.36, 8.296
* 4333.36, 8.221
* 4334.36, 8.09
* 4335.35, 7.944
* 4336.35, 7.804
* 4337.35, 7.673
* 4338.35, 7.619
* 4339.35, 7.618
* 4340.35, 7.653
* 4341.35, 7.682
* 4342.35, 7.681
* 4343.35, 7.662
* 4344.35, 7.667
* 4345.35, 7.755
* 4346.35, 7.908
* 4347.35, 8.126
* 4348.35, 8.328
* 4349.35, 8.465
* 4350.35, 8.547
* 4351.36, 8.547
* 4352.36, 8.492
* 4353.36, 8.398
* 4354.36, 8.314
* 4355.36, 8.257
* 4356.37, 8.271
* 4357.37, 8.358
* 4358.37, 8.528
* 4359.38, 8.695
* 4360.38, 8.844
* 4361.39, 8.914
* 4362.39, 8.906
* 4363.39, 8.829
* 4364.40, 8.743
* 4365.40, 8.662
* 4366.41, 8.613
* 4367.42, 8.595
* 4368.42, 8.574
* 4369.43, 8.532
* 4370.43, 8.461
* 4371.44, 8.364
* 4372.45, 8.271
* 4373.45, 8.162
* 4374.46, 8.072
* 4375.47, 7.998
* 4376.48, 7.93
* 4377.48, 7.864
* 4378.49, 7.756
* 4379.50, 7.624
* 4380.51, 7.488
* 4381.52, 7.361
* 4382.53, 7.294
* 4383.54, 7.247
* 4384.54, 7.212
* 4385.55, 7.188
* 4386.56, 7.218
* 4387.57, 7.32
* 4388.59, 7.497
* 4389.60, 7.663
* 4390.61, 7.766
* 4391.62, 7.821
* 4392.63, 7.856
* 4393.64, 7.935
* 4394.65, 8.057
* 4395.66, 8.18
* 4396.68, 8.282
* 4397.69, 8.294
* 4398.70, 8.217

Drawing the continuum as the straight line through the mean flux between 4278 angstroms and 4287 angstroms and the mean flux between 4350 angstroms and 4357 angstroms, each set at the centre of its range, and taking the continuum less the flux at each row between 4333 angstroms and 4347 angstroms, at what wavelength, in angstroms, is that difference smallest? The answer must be 4333.36 angstroms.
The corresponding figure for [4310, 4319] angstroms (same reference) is 4317.42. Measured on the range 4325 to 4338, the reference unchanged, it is 4331.36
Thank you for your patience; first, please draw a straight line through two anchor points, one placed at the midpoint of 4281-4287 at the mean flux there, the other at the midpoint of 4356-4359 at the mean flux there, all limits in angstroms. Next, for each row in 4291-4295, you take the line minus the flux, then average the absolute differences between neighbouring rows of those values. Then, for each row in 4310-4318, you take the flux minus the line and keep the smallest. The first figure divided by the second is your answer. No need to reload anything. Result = -0.04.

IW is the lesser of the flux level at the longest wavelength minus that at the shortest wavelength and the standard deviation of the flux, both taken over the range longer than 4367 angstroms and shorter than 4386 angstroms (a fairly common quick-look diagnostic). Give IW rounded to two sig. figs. -1.4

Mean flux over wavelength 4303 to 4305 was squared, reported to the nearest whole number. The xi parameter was 25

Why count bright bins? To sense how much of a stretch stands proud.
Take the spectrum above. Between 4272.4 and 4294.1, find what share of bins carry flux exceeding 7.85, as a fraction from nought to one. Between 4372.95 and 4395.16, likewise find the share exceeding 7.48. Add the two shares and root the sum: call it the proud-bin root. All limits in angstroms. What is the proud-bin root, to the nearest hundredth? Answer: 0.83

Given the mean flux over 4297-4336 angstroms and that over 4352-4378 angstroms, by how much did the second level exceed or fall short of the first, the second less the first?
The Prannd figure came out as 1.7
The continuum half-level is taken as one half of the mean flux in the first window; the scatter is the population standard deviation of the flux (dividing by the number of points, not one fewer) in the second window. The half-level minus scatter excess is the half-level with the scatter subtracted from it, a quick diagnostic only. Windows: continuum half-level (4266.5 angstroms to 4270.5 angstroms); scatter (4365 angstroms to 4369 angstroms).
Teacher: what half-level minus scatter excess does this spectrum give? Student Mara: 3.4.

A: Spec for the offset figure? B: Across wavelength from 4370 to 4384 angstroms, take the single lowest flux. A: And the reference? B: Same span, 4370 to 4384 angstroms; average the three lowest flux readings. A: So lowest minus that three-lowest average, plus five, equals 4.946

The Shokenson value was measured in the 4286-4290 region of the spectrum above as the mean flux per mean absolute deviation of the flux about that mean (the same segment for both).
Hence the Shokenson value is 169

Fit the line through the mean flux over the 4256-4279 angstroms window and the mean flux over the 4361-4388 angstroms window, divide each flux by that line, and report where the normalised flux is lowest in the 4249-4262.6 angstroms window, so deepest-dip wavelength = 4258.19 angstroms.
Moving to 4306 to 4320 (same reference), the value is 4306.50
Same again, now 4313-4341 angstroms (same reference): 4313.45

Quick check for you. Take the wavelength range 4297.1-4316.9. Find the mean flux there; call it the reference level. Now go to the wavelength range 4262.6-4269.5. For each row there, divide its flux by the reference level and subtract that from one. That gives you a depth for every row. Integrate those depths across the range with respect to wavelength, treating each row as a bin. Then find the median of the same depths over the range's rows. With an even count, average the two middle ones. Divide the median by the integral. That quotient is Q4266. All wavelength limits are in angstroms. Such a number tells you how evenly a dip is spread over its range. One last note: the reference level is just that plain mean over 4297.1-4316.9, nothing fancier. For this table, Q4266 0.151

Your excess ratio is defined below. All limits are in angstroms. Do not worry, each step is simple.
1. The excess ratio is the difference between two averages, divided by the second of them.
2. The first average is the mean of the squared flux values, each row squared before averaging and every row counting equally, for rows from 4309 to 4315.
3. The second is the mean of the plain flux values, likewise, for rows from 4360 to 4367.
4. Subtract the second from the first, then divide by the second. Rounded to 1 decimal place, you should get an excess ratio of 3.5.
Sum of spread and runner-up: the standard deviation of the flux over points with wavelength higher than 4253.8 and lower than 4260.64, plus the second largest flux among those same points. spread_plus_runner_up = 6.9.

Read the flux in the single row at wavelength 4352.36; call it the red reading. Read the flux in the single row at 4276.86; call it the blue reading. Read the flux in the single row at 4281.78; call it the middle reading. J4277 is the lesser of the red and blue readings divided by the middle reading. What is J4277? 0.96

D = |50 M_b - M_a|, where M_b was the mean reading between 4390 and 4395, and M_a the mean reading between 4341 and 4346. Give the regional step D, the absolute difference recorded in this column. 387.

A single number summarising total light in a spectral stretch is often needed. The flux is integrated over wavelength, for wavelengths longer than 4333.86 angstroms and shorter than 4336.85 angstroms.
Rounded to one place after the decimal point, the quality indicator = 23.8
